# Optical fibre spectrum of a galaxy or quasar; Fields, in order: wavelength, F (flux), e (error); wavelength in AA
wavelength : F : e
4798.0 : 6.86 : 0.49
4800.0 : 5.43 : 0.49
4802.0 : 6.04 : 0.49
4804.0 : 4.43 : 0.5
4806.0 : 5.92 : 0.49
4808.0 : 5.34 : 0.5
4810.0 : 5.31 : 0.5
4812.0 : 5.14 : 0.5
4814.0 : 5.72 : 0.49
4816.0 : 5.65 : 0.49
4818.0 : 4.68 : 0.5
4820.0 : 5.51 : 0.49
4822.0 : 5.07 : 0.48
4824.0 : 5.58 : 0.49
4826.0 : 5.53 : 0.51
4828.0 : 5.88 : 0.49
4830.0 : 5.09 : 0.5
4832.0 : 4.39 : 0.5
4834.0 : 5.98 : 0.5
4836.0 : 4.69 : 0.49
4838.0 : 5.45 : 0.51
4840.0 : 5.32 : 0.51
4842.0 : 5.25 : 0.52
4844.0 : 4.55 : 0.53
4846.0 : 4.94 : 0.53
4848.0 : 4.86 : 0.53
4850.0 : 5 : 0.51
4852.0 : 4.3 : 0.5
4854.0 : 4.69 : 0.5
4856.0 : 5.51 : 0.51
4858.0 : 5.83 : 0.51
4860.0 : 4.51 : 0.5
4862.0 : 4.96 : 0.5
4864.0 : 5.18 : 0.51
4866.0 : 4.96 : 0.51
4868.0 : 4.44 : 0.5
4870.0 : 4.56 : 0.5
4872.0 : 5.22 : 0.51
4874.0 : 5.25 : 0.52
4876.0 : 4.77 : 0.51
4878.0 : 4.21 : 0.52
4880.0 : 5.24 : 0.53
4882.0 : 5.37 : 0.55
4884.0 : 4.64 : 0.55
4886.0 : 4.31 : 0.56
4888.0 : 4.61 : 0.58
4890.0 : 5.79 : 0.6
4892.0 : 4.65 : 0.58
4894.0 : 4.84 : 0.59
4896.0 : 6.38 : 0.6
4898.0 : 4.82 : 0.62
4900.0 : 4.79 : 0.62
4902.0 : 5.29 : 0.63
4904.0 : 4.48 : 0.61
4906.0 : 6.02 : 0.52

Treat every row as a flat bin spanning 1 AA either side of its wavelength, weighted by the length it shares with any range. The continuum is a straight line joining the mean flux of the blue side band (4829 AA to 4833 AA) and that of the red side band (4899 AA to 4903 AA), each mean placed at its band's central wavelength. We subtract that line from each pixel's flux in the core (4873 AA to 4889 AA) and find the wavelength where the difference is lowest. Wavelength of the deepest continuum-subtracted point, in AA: 4878.0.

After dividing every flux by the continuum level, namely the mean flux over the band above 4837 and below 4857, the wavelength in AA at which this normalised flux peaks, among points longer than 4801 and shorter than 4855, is 4802.0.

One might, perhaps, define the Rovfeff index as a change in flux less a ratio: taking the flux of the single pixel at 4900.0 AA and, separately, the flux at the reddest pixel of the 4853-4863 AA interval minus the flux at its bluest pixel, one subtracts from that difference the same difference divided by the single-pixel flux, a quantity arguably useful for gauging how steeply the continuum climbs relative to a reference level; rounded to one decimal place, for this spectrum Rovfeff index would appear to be 0.2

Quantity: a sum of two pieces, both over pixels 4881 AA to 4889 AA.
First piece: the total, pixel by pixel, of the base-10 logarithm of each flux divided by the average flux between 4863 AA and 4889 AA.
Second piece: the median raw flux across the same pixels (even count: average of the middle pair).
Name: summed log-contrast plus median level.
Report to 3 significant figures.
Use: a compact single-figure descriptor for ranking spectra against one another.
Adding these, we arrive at 4.58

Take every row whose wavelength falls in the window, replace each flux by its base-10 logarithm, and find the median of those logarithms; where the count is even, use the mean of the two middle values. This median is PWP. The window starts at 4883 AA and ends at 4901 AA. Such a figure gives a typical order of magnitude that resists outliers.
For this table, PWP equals 0.680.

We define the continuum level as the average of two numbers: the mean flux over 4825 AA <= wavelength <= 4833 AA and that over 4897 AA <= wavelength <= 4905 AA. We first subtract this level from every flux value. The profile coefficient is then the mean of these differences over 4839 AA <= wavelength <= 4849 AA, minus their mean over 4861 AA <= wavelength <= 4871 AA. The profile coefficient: 0.16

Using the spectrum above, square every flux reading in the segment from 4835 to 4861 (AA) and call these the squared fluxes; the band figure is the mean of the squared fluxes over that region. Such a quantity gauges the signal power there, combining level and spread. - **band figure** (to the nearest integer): 25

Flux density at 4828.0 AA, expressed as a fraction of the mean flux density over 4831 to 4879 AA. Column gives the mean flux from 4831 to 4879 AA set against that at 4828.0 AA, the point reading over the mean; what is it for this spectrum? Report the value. 1.19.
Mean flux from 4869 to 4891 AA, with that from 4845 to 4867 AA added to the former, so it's 9.9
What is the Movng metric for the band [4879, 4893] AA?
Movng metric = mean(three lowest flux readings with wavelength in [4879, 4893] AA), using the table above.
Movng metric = 4.52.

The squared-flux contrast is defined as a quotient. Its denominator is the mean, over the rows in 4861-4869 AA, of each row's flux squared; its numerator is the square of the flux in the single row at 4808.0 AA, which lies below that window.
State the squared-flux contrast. 1.2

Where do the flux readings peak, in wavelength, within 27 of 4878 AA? 4896.0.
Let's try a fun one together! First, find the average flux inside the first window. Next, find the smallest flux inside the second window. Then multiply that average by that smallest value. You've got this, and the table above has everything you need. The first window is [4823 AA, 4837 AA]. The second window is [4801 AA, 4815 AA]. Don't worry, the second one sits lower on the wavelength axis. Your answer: 23.5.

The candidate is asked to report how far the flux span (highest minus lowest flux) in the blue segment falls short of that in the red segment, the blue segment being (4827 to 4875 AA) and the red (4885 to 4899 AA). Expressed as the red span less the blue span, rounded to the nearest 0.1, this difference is 0.4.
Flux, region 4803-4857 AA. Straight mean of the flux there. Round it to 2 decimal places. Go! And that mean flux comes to 5.18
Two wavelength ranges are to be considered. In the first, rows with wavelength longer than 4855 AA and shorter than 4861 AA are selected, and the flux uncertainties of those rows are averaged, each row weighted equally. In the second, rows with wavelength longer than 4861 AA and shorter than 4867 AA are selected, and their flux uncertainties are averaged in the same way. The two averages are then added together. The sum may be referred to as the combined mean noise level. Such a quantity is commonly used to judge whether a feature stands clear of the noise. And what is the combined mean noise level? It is 1.01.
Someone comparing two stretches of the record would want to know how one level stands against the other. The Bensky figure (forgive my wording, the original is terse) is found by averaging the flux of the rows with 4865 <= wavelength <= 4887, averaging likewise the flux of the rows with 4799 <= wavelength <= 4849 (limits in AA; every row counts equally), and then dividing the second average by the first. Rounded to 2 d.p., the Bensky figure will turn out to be 1.09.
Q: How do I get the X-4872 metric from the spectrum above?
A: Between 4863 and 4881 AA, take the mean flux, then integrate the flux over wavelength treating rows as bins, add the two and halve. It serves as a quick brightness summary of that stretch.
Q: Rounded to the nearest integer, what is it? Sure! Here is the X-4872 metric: 46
